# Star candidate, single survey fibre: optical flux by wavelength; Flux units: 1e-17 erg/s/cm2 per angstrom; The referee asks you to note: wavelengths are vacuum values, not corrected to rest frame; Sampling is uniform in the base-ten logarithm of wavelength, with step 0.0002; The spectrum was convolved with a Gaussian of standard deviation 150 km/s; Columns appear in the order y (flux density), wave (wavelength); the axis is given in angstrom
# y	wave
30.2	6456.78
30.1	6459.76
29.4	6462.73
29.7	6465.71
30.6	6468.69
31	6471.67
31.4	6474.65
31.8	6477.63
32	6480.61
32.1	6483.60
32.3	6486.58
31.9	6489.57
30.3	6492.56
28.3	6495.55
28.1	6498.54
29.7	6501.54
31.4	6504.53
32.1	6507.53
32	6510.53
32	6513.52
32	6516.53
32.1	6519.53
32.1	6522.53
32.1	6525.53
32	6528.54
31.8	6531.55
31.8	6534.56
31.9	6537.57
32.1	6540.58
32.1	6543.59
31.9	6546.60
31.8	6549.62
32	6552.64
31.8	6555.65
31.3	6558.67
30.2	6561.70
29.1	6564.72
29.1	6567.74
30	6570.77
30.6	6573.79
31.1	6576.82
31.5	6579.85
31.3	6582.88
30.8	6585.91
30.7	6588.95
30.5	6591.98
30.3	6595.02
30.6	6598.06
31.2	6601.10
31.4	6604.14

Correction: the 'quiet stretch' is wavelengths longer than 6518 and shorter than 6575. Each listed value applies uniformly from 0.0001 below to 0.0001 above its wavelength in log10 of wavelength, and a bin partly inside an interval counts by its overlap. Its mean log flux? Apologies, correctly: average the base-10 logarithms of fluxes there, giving 1.50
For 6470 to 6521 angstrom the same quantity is 1.49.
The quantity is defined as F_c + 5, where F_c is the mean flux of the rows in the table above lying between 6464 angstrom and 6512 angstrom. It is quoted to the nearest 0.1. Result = 35.9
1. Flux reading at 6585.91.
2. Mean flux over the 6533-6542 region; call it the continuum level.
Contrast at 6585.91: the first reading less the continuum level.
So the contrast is -1.1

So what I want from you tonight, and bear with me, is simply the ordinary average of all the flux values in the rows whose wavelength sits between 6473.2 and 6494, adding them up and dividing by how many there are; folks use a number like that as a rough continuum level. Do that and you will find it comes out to 31.7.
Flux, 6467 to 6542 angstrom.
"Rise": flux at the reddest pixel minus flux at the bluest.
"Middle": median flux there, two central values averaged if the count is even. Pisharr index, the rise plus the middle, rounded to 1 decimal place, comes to 33.4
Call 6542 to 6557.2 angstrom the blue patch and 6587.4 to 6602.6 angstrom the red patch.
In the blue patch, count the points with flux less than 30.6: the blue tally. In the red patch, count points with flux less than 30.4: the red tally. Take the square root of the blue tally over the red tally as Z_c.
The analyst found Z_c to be 0.0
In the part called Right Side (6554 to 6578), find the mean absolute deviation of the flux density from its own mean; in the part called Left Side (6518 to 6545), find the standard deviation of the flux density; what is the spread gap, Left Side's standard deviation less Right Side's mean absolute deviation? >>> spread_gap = -0.7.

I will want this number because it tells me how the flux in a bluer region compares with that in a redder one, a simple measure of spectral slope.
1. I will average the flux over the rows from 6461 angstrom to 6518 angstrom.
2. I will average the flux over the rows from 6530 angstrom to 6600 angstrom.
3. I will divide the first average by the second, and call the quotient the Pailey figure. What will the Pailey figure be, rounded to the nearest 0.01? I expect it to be 1.00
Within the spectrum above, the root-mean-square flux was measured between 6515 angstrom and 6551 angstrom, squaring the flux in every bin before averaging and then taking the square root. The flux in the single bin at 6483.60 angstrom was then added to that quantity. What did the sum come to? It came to 64.08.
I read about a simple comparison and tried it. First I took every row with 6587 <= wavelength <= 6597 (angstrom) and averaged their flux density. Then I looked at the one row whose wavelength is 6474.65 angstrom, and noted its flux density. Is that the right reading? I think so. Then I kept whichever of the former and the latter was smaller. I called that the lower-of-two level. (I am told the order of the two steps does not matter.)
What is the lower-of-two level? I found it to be 30.5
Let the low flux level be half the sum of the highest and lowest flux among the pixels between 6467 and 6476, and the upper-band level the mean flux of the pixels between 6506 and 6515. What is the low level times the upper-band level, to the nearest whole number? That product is 993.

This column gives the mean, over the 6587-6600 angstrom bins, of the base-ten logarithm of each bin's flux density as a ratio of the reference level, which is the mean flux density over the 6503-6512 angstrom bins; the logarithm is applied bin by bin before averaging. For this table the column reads -0.018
